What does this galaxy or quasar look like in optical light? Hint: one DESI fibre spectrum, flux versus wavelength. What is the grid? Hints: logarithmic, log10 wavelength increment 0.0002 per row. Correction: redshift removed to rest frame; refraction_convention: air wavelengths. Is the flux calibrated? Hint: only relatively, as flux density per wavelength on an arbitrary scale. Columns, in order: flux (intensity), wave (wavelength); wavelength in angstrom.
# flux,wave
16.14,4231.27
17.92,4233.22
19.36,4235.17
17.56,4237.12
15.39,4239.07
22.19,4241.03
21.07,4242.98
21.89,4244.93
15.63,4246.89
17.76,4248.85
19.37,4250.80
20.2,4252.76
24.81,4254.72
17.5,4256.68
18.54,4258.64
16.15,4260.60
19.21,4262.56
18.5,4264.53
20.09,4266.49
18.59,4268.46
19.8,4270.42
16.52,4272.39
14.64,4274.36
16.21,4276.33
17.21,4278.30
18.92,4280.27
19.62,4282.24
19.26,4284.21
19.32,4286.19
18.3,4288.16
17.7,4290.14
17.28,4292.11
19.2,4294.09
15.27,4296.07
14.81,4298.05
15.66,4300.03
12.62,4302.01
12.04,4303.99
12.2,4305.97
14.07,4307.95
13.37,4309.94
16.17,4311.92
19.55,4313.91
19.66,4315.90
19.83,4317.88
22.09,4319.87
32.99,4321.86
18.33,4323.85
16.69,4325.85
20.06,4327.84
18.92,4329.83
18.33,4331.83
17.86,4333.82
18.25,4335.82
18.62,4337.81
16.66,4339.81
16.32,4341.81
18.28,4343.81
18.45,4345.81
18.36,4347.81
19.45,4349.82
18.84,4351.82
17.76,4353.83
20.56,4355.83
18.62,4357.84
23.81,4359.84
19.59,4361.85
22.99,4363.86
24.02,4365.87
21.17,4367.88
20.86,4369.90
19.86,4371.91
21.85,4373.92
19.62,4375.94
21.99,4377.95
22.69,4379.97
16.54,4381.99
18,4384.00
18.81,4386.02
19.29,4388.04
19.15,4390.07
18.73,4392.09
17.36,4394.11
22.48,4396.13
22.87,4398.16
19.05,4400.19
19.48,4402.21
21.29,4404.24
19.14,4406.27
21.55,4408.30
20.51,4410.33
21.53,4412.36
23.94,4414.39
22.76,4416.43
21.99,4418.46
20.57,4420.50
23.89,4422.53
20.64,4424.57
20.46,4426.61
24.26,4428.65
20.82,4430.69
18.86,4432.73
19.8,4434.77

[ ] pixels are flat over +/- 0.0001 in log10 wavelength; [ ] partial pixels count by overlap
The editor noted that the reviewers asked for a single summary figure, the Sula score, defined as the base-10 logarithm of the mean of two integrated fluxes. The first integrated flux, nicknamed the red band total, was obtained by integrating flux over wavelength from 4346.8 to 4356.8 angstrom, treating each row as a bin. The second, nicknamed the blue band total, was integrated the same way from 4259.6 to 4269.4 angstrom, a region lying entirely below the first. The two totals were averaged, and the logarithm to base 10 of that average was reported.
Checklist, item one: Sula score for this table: 2.27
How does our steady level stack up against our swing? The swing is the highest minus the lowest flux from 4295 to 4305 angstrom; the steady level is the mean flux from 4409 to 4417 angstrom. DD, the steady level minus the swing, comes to 19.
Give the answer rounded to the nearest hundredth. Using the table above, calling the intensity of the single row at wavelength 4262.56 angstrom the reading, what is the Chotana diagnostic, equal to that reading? 19.21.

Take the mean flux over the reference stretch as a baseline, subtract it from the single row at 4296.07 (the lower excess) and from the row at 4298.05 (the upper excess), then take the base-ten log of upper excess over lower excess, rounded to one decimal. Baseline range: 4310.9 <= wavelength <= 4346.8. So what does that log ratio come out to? 0.0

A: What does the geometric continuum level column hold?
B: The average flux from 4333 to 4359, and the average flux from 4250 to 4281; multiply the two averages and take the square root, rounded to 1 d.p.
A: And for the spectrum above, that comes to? 18.4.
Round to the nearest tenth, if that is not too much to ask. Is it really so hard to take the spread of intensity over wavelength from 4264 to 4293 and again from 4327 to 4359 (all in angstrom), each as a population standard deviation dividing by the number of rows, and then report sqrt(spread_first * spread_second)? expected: 1.2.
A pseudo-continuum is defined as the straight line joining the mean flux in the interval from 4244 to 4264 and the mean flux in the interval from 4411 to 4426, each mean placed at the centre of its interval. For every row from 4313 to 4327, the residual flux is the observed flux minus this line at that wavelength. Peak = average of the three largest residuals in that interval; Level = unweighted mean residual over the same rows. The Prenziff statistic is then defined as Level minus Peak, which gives -3.7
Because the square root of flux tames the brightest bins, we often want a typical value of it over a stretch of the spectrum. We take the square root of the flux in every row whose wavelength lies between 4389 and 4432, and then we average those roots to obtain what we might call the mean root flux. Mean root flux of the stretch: 4.6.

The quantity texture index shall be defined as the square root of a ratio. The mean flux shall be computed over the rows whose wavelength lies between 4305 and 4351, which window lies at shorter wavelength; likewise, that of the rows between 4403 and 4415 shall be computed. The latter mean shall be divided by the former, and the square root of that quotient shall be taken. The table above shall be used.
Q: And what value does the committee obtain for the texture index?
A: 1.07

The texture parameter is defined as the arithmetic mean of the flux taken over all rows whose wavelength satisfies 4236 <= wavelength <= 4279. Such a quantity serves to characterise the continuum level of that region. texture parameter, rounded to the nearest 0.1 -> 18.6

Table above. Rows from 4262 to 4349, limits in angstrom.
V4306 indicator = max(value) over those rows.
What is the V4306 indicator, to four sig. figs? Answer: 32.99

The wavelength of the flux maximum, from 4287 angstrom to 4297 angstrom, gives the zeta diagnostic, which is 4294.09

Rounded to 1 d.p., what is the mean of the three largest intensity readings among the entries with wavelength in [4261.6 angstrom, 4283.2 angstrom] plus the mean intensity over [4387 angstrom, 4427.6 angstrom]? 40.7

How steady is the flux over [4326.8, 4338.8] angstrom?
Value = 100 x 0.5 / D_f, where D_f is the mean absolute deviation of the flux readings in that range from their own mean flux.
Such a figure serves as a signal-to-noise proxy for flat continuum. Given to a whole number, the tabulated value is 92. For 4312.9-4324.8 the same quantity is 14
